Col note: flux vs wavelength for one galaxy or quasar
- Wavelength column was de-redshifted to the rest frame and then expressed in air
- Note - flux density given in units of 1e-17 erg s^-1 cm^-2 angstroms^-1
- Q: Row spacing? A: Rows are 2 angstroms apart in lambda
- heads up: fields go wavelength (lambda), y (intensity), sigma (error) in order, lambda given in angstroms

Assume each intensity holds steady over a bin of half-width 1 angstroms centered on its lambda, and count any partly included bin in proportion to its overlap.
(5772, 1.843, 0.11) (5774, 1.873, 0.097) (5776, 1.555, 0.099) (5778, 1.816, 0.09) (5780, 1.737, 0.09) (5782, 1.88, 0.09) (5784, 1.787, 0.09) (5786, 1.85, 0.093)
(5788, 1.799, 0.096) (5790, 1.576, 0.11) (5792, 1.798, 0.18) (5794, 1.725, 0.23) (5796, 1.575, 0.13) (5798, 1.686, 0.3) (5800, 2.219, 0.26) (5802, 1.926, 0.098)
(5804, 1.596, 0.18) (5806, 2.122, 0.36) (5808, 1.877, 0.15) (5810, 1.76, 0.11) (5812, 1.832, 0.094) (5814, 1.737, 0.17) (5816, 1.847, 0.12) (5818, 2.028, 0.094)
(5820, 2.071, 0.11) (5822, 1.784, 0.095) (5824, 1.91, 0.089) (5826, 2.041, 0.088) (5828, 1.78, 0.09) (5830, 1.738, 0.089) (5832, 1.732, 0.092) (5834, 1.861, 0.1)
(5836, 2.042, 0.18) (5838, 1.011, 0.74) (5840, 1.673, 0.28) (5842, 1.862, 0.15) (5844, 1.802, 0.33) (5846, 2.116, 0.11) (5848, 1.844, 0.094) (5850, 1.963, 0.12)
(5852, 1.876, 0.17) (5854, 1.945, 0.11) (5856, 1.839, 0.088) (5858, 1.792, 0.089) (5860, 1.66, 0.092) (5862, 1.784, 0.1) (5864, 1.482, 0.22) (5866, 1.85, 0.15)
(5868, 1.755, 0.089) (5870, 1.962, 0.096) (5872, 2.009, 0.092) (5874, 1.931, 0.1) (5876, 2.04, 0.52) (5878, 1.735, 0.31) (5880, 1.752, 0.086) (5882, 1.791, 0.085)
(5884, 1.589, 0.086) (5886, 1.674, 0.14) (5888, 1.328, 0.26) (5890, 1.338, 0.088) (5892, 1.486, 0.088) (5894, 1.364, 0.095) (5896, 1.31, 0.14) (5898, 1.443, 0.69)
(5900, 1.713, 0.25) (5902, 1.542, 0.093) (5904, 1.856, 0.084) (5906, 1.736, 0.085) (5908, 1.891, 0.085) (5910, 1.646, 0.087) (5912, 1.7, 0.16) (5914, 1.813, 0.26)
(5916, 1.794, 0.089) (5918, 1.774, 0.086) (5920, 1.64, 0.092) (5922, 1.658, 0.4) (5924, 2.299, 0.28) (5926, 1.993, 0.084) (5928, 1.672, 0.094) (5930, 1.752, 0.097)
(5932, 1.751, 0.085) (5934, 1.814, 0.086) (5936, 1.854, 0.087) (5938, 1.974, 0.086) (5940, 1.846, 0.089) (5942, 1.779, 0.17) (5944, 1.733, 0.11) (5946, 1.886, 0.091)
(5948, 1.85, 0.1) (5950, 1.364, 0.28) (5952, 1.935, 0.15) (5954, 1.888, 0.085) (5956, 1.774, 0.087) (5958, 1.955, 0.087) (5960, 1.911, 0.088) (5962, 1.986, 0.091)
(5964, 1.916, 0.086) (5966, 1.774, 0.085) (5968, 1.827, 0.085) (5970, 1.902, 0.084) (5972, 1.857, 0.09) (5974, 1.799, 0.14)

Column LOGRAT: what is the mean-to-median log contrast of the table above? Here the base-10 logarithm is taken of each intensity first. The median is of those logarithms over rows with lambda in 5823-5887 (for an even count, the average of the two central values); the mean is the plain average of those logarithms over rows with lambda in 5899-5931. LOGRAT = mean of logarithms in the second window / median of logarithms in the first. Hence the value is 0.955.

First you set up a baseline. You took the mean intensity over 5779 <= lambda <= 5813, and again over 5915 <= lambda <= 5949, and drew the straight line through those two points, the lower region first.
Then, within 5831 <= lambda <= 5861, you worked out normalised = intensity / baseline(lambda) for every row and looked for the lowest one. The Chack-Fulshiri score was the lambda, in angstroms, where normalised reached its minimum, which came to 5838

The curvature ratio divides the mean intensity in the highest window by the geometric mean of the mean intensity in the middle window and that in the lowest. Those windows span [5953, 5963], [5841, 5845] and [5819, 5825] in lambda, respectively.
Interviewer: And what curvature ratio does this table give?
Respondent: 1.01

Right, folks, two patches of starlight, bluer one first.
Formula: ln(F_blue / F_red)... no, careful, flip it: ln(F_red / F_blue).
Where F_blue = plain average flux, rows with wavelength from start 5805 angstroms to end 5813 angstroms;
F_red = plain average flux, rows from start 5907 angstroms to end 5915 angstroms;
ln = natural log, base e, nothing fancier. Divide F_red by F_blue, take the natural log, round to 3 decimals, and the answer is -0.074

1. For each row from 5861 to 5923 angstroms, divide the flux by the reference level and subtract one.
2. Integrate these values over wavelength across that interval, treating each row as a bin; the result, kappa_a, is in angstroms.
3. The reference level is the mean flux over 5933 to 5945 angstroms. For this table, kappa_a -4.9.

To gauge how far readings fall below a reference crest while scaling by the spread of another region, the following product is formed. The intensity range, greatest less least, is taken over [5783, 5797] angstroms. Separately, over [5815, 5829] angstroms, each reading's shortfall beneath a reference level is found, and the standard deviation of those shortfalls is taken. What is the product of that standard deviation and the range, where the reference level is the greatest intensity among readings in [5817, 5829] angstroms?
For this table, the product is 0.03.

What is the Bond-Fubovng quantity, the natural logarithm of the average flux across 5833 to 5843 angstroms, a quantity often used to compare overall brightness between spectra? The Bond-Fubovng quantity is 0.52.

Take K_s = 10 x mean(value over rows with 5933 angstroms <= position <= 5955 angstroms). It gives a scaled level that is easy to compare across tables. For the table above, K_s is 18.1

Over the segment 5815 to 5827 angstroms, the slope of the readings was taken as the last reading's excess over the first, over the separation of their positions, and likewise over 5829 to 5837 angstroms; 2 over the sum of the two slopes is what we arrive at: 29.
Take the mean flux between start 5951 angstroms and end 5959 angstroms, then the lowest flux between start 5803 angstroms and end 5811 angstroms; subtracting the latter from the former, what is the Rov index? 0.29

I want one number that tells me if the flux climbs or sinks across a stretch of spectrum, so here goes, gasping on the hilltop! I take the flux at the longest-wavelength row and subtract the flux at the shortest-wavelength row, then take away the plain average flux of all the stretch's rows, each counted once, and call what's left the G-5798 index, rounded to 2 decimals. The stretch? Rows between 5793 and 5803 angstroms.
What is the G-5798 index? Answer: -1.63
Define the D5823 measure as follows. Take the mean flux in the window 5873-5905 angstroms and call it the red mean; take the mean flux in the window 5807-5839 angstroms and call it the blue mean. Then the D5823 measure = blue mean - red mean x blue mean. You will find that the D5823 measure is -1.12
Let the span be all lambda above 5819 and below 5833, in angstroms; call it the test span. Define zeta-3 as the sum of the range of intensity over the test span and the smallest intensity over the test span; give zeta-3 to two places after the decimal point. 2.07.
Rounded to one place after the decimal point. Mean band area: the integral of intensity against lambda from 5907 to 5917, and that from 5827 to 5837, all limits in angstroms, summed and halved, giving 18.0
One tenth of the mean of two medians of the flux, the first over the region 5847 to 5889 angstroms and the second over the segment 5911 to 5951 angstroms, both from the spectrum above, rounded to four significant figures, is 0.1789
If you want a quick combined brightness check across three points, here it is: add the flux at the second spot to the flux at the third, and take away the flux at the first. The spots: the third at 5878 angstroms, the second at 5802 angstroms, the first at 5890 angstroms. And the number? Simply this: 2.32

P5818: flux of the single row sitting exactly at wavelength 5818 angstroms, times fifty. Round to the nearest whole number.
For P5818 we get 101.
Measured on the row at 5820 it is 104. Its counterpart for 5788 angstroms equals 90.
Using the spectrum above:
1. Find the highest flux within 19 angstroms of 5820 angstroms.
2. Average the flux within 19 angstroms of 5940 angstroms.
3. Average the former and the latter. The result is 1.98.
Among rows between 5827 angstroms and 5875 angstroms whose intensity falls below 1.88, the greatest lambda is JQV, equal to 5868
